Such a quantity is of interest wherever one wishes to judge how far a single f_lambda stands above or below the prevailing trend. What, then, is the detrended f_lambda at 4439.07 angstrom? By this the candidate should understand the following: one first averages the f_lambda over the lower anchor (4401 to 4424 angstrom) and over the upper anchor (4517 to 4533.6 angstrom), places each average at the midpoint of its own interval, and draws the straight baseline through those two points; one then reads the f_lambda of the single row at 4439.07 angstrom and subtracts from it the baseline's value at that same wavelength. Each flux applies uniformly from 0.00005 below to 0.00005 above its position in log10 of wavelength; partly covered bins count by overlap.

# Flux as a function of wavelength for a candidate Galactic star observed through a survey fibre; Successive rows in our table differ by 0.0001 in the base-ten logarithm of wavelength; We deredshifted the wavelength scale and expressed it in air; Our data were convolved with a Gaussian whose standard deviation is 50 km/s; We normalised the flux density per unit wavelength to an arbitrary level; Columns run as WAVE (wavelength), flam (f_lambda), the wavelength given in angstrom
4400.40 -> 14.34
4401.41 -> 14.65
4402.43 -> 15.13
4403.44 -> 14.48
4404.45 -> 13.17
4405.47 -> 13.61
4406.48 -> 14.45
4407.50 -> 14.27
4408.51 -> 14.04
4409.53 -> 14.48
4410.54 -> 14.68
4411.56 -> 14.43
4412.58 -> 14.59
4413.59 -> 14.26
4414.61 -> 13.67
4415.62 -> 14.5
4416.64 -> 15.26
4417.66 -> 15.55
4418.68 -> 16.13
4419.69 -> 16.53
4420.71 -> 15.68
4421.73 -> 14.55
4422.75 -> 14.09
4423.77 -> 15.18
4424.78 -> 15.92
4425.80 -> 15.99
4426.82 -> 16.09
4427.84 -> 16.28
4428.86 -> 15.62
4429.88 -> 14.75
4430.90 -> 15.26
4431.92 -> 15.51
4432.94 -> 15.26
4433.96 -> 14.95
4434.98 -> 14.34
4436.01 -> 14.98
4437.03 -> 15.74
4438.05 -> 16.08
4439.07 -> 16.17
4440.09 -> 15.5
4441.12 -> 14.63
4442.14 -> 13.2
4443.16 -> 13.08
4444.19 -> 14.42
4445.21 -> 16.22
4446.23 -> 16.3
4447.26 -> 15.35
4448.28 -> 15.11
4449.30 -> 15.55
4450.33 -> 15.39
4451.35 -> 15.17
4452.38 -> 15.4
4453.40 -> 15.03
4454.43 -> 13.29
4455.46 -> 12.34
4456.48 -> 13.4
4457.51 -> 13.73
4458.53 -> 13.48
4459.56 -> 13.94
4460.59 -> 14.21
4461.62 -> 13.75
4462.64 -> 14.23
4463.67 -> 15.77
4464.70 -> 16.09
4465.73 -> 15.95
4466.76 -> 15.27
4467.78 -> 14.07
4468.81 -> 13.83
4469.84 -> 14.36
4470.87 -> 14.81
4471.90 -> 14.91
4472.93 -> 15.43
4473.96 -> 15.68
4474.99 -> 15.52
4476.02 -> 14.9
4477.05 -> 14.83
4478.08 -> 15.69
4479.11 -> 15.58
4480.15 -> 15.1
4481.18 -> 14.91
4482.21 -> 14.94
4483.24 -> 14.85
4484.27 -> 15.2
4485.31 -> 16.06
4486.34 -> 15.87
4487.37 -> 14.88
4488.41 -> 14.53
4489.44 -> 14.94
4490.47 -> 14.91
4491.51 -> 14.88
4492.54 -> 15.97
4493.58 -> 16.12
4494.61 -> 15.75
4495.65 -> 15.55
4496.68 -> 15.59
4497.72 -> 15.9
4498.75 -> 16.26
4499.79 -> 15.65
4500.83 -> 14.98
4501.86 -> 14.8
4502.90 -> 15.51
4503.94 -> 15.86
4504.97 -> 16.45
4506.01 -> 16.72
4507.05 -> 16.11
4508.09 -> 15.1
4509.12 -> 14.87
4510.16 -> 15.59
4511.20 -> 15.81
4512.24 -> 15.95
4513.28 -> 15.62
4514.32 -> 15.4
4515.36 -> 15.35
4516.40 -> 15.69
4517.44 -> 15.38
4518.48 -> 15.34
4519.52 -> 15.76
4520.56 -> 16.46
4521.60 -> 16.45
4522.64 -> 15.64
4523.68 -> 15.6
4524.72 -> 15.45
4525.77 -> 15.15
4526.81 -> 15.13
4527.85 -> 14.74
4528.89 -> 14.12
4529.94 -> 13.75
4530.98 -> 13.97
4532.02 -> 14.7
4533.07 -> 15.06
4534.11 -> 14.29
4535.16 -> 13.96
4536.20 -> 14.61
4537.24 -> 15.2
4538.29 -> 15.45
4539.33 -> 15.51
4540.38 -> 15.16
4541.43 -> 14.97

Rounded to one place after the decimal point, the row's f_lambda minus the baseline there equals 1.4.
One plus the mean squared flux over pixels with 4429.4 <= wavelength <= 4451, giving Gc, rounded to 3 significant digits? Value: 231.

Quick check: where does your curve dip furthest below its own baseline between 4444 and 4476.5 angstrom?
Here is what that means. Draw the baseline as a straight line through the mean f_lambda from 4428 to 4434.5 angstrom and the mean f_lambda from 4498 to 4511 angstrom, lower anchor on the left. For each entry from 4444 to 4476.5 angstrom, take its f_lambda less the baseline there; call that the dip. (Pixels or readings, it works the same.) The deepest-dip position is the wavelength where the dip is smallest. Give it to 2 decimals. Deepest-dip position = 4455.46 angstrom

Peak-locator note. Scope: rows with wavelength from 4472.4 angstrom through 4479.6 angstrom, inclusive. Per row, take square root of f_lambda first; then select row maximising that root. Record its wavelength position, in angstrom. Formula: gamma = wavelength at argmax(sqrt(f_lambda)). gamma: 4478.08 angstrom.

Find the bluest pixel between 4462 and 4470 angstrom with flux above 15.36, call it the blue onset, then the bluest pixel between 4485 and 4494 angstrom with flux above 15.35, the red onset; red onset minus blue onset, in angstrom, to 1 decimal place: 21.6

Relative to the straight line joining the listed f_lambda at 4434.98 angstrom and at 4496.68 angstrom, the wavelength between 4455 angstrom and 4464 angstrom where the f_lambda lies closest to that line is 4460.59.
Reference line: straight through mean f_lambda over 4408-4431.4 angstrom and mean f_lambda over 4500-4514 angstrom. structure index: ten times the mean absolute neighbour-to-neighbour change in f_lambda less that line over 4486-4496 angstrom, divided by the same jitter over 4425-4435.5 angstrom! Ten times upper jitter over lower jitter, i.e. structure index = 9.7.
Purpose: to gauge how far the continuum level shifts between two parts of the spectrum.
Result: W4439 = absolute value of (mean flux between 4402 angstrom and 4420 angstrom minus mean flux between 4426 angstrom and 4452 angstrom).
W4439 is 0.6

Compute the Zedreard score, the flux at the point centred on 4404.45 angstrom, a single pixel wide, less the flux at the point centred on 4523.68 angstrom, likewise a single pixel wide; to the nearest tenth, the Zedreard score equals -2.4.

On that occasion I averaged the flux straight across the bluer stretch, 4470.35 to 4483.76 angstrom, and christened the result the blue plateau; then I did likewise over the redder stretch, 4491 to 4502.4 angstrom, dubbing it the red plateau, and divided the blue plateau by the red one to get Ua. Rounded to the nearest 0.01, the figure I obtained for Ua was 0.97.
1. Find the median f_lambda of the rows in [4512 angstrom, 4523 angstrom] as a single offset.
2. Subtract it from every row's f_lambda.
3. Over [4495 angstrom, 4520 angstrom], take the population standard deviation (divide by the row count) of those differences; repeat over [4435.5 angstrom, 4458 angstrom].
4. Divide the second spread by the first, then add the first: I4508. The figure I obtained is 2.93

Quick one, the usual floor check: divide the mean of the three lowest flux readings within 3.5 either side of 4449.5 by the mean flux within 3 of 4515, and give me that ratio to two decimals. 0.98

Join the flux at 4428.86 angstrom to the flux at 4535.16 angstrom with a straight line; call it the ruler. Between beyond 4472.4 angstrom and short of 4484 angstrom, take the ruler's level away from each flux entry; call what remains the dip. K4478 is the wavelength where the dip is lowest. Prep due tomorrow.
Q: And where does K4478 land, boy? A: 4477.05 angstrom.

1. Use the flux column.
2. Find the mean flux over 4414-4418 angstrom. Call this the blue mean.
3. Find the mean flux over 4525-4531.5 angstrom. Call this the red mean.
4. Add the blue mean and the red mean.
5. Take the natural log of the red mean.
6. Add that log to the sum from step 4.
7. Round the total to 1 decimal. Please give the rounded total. 31.9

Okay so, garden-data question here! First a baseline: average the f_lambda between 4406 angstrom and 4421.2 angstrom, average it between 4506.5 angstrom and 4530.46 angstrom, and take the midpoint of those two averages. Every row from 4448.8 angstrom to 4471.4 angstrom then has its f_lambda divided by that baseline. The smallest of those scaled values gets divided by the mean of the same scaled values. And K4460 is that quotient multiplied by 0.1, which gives 0.085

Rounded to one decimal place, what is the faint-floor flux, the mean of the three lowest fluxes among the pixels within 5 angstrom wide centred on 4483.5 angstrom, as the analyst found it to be 14.9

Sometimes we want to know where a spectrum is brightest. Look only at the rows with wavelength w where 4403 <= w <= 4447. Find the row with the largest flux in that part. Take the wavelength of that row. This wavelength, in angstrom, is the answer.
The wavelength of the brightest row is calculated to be 4419.69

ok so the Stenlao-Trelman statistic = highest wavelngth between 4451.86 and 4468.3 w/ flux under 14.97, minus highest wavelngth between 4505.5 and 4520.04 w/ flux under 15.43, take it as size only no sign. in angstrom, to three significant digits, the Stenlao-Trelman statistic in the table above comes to 50.7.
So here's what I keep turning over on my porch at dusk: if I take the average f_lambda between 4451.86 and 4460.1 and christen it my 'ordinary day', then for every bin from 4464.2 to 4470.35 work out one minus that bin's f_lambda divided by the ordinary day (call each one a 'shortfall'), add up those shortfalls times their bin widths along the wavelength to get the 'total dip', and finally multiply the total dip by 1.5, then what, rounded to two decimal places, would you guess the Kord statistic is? -0.74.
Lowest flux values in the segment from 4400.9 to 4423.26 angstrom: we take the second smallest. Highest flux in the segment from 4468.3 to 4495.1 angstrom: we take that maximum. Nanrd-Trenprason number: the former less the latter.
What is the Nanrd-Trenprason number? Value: -2.5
